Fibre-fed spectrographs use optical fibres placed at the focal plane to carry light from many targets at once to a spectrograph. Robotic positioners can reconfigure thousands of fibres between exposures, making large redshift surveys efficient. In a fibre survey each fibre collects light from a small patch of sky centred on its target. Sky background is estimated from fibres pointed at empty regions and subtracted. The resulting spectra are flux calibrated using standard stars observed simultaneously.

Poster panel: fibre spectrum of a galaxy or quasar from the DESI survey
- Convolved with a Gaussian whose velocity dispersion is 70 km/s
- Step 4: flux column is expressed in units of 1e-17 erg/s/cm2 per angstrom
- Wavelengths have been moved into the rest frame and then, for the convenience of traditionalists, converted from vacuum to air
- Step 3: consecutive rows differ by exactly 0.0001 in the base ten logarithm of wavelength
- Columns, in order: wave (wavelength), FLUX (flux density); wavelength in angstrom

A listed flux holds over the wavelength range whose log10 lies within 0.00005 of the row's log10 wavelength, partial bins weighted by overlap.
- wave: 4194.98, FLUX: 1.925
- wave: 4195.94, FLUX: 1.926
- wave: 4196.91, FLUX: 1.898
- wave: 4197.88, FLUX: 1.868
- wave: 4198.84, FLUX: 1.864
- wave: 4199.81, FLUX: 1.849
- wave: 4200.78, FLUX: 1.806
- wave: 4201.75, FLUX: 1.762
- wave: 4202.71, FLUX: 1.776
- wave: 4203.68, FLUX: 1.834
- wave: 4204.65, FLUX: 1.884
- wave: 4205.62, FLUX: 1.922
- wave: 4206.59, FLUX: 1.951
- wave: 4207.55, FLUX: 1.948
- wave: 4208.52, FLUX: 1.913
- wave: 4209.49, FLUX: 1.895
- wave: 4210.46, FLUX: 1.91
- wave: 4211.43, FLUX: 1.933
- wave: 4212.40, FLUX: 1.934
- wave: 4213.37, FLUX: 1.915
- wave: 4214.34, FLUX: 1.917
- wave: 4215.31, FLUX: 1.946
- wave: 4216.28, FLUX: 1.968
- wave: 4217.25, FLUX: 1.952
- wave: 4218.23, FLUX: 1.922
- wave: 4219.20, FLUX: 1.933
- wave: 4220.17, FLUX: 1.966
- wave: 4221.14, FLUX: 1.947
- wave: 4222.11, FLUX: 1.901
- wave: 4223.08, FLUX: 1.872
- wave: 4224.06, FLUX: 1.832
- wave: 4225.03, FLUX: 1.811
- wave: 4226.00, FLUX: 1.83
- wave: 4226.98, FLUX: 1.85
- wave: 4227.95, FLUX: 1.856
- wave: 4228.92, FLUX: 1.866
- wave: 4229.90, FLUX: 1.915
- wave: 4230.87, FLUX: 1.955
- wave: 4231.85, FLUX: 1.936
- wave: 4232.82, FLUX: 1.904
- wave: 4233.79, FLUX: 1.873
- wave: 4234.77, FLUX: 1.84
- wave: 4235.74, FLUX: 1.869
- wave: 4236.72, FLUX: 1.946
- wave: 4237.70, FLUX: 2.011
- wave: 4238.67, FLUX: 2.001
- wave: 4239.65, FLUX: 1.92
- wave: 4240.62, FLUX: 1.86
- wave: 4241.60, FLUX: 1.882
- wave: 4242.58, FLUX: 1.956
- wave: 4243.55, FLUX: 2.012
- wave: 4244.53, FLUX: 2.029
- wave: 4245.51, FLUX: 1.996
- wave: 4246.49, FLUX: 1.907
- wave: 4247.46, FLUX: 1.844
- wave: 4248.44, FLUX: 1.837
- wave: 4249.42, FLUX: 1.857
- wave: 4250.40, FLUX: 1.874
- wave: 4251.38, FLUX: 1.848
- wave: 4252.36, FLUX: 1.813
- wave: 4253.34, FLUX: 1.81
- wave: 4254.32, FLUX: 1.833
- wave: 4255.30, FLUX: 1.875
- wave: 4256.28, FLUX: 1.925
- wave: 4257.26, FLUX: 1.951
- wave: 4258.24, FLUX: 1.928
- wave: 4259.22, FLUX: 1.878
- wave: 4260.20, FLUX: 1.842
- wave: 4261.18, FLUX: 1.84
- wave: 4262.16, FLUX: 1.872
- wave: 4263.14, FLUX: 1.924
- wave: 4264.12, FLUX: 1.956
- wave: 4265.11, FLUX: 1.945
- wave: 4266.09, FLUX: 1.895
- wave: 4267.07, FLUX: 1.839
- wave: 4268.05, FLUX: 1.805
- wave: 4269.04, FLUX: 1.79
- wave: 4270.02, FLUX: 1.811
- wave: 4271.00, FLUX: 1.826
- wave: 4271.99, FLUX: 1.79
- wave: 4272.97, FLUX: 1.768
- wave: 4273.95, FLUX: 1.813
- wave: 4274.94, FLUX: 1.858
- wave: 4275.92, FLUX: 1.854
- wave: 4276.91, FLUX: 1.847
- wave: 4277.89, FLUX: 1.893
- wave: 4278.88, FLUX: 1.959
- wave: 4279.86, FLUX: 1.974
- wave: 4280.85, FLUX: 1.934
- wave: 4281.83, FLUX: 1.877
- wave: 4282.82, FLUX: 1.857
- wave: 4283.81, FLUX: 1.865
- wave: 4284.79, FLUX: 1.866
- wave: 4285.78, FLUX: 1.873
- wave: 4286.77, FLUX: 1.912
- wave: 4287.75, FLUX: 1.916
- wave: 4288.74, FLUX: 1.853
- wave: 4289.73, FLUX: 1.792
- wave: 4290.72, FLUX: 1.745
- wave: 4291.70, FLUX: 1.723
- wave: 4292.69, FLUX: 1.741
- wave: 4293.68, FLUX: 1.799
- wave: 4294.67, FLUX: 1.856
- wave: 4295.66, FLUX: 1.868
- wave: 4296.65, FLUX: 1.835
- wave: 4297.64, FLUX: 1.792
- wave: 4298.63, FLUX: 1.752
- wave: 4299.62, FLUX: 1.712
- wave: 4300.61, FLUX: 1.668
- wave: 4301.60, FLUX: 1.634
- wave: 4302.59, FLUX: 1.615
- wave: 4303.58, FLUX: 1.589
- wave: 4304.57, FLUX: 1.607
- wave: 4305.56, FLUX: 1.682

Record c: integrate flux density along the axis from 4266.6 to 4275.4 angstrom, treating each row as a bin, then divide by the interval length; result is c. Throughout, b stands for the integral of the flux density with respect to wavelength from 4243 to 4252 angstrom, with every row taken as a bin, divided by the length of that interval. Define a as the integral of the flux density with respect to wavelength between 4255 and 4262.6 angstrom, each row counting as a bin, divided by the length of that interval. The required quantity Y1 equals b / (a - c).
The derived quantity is 24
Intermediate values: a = 1.89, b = 1.910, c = 1.810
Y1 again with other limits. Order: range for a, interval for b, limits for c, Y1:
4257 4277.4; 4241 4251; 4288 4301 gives 25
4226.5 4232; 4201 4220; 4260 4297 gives 47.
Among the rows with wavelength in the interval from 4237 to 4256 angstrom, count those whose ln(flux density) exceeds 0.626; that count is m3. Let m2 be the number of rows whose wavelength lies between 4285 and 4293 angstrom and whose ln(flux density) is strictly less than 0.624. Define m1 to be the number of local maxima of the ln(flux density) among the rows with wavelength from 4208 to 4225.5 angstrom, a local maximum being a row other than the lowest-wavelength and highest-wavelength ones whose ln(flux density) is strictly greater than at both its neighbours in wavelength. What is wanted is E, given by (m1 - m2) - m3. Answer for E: -13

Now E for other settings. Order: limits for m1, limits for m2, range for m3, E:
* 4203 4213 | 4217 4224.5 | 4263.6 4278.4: -4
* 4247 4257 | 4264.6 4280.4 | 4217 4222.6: -16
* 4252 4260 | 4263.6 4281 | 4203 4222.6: -29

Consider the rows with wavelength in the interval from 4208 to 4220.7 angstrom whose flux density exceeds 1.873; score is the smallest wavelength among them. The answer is 4208.52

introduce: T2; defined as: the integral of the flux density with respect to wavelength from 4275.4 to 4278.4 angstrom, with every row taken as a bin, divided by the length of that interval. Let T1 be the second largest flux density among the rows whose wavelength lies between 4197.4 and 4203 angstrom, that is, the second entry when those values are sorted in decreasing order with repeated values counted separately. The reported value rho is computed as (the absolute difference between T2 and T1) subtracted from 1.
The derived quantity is 1.00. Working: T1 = 1.864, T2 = 1.86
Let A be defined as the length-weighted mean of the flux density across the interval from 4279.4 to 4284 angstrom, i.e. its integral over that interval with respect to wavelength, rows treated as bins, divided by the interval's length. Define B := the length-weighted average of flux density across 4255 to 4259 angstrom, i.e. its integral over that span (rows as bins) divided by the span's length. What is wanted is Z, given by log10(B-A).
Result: -1.72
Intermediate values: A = 1.90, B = 1.92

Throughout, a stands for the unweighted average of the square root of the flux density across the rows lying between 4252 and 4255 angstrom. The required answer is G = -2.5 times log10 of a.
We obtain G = -0.325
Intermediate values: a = 1.35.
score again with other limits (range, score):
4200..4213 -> 4204.65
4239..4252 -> 4239.65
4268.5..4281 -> 4277.89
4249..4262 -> 4250.40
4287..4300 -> 4287.75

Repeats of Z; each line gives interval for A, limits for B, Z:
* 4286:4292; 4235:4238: -1.02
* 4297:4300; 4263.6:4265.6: -0.73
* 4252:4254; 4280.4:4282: -0.98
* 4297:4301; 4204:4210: -0.74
